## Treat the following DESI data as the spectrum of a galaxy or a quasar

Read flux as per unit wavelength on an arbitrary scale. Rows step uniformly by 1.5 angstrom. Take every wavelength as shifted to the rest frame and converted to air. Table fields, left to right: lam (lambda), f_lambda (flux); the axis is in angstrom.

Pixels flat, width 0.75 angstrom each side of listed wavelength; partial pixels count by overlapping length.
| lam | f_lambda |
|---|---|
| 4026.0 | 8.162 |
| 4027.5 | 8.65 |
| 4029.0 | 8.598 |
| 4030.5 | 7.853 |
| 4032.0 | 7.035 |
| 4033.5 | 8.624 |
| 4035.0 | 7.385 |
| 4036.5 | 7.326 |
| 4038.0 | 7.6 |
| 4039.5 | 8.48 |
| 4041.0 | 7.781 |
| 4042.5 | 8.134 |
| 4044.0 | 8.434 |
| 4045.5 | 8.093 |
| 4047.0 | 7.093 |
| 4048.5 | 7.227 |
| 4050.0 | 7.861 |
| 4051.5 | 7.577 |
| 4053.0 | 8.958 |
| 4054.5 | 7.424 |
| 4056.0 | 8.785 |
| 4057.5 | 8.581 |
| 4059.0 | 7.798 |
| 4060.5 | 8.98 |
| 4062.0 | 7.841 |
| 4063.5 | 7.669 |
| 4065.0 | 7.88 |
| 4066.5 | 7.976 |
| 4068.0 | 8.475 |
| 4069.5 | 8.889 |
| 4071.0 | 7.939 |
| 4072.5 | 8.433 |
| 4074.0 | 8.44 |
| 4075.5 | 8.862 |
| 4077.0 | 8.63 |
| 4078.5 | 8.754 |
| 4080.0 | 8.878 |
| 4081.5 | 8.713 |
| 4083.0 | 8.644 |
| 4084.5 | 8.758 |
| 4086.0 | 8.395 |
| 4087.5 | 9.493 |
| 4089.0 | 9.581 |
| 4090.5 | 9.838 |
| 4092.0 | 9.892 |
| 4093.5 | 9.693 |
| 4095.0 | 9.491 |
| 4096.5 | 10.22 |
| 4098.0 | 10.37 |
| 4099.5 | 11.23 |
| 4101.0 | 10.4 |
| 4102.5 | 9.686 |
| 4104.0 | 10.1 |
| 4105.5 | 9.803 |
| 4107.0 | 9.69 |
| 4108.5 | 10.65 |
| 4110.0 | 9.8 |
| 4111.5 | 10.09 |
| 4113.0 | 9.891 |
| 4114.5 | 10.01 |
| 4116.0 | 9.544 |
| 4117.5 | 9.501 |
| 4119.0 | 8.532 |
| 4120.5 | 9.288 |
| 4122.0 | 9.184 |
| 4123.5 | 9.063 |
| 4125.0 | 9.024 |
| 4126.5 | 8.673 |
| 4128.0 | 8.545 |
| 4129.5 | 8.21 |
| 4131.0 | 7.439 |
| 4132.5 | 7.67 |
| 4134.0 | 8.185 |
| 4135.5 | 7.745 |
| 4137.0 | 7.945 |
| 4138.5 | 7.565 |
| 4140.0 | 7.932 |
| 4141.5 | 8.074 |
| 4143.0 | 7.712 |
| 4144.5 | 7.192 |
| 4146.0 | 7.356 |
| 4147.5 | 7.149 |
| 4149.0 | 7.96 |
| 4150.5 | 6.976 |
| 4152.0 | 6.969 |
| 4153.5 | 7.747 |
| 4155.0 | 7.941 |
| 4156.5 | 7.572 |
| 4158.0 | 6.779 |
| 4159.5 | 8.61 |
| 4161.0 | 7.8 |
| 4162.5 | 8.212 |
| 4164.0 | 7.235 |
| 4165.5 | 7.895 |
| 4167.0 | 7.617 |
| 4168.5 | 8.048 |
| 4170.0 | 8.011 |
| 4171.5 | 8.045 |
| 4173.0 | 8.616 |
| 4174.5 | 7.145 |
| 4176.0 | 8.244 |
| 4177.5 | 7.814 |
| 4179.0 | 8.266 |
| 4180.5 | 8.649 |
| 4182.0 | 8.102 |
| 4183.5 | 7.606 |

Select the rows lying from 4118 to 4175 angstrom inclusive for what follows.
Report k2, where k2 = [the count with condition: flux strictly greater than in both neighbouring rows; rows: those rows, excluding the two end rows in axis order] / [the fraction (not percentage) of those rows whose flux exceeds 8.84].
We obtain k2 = 114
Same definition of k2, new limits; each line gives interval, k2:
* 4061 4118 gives 16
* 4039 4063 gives 40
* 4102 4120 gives 4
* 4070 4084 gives 9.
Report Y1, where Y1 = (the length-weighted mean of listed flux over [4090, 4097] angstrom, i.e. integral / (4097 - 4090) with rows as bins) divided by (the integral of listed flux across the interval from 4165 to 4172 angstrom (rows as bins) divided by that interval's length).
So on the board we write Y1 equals 1.239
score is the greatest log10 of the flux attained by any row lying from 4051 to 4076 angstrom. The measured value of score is 0.95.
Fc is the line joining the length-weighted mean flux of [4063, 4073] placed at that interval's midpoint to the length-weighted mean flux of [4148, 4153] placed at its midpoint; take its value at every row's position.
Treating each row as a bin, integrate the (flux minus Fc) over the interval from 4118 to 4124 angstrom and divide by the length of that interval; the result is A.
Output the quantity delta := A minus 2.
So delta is -0.6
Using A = 1.41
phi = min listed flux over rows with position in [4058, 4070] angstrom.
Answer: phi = 7.669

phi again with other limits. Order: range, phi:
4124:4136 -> 7.439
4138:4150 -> 7.149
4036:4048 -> 7.093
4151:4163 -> 6.779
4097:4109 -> 9.686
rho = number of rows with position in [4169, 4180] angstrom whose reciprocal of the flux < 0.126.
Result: 5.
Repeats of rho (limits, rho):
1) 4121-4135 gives 7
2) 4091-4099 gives 5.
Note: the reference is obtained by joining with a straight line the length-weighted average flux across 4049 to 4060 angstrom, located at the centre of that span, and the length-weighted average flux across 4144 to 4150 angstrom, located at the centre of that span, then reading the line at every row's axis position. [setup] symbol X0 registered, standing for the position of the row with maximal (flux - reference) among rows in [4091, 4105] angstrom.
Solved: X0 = 4099.5 angstrom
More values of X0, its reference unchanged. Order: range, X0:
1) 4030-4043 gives 4033.5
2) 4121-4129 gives 4122.0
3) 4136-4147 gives 4141.5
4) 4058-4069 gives 4060.5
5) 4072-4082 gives 4080.0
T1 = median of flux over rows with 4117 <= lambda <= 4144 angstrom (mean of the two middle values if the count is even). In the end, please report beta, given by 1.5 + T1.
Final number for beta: 9.7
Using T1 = 8.2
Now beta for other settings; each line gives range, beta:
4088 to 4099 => 11.3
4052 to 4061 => 10.2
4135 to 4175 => 9.2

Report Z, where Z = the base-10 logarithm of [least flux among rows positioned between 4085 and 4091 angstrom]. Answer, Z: 0.92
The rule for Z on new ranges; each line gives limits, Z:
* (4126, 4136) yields 0.87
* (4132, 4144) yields 0.88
